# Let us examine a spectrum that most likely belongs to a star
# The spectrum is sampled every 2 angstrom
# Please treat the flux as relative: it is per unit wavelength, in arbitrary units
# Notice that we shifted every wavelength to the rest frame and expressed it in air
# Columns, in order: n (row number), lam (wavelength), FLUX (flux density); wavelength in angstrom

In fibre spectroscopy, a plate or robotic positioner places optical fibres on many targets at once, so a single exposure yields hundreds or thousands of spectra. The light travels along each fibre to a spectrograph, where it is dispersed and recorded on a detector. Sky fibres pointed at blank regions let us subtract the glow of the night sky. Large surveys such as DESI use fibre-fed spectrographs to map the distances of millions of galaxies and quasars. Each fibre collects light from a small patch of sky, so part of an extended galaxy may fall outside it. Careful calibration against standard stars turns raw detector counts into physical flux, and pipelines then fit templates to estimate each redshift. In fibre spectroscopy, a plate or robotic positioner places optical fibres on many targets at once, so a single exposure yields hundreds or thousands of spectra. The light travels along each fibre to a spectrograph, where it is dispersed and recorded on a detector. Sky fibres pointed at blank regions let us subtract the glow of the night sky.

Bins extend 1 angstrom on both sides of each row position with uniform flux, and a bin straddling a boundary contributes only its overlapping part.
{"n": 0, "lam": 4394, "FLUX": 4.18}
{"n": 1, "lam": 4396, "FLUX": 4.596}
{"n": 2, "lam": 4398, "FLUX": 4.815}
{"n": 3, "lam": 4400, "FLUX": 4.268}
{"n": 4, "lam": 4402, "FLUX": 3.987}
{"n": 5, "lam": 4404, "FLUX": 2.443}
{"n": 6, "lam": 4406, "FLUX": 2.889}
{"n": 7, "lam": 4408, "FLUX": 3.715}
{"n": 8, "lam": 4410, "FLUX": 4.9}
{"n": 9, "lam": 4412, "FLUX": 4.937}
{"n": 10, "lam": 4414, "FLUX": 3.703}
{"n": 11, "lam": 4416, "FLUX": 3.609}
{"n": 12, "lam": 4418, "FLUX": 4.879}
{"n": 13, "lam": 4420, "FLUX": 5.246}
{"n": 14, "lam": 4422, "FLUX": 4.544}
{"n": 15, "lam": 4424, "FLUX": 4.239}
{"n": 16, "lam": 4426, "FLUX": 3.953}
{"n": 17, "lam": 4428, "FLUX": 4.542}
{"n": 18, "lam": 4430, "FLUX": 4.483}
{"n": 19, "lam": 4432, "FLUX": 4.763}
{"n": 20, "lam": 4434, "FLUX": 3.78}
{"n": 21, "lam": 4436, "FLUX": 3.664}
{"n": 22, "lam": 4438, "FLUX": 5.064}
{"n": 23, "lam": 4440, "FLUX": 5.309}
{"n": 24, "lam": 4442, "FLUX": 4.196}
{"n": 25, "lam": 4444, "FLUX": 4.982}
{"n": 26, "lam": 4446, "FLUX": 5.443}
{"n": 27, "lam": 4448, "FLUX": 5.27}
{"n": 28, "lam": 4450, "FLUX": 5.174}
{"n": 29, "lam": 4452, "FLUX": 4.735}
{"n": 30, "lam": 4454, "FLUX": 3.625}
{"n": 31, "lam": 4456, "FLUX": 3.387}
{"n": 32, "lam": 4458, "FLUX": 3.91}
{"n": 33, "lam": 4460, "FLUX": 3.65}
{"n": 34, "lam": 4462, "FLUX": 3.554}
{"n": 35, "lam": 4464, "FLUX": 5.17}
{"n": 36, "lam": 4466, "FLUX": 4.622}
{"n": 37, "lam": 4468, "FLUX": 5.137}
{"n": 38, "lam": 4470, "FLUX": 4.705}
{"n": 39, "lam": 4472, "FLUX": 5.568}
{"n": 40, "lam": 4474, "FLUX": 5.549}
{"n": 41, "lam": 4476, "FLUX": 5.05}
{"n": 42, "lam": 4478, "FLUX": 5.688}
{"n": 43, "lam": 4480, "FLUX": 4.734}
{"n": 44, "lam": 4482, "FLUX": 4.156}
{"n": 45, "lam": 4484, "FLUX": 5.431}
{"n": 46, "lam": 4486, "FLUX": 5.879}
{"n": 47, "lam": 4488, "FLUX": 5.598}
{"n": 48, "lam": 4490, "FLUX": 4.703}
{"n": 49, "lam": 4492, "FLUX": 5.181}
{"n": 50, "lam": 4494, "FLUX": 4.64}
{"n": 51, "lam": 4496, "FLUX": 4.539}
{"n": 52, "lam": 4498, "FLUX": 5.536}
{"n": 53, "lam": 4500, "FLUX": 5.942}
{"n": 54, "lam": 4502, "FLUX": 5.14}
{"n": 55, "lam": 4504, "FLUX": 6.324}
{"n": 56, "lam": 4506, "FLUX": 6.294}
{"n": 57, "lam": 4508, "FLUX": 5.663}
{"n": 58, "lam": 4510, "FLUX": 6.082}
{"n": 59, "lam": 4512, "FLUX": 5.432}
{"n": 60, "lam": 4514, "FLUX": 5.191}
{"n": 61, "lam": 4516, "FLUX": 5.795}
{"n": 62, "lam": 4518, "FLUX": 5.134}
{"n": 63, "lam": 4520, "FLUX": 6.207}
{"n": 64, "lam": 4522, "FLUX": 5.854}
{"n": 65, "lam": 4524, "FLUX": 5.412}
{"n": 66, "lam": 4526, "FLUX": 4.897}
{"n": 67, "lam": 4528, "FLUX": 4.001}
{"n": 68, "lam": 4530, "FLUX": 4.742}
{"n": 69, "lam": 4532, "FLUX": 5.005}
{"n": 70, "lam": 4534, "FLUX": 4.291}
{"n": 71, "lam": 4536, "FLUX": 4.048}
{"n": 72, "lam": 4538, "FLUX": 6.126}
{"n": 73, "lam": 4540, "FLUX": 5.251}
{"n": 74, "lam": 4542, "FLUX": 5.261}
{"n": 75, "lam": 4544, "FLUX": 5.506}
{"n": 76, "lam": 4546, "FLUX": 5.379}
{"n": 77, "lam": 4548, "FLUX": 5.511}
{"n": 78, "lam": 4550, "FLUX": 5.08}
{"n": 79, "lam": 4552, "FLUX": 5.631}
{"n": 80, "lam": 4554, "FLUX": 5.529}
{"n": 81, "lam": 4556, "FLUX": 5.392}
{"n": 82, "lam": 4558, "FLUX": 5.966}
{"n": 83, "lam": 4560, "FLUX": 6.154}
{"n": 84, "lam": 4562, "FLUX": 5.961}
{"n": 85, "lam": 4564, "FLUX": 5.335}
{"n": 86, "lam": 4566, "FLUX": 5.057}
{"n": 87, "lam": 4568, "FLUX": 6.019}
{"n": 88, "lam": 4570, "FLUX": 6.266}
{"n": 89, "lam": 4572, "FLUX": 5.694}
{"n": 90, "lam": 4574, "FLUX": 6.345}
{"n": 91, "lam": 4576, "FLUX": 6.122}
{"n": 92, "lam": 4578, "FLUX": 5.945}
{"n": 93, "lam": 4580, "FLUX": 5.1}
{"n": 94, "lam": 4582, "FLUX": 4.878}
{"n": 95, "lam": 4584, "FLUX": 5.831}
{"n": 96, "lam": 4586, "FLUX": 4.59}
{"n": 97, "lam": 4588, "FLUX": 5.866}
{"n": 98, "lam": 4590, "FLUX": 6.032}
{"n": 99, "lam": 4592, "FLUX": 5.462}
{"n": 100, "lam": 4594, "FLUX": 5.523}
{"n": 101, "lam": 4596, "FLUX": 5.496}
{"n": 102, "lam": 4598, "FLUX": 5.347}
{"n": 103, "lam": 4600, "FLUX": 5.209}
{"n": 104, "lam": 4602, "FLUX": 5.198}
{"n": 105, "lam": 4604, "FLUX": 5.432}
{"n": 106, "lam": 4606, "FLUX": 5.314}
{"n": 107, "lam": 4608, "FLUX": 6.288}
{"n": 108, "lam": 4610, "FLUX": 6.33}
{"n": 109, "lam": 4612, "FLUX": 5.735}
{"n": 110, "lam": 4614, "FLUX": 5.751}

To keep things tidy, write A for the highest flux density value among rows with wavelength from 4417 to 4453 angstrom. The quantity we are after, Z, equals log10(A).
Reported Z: 0.736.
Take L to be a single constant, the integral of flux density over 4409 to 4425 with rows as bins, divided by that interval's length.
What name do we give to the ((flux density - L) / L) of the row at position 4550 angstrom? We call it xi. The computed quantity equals 0.1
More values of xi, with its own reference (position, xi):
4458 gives -0.1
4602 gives 0.2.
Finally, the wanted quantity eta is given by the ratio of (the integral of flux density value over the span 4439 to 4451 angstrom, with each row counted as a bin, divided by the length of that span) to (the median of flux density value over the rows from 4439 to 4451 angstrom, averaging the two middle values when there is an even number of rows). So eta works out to 0.97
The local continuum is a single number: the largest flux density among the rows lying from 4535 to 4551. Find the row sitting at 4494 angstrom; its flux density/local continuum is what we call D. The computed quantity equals 0.76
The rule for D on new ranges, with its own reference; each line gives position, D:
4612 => 0.94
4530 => 0.77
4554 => 0.90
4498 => 0.90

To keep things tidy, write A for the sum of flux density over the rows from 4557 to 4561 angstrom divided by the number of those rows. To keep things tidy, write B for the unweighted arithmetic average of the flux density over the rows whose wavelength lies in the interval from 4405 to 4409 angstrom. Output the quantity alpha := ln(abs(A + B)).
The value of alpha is 2.24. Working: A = 6.1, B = 3.3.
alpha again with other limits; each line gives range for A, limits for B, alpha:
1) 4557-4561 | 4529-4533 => 2.39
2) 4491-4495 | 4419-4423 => 2.28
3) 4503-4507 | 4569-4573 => 2.51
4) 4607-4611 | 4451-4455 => 2.35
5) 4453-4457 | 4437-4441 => 2.16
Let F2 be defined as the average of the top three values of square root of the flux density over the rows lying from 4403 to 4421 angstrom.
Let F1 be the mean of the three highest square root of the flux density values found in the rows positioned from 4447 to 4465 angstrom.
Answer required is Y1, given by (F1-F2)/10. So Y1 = 0.004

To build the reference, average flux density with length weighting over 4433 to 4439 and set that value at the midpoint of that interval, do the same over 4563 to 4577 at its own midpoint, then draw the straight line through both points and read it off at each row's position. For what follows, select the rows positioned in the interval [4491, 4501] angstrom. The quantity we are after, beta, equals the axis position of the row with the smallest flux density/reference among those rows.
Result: 4496 angstrom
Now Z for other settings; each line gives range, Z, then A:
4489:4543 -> 0.801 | 6.324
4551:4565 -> 0.789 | 6.154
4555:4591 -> 0.802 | 6.345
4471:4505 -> 0.801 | 6.324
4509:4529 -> 0.793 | 6.207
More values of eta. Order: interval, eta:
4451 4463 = 1.05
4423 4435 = 0.98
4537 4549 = 1.01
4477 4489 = 0.95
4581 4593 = 0.96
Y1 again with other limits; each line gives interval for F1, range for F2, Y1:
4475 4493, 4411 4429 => 0.015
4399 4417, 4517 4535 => -0.025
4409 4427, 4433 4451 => -0.007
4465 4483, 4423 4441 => 0.012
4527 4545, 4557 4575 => -0.013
